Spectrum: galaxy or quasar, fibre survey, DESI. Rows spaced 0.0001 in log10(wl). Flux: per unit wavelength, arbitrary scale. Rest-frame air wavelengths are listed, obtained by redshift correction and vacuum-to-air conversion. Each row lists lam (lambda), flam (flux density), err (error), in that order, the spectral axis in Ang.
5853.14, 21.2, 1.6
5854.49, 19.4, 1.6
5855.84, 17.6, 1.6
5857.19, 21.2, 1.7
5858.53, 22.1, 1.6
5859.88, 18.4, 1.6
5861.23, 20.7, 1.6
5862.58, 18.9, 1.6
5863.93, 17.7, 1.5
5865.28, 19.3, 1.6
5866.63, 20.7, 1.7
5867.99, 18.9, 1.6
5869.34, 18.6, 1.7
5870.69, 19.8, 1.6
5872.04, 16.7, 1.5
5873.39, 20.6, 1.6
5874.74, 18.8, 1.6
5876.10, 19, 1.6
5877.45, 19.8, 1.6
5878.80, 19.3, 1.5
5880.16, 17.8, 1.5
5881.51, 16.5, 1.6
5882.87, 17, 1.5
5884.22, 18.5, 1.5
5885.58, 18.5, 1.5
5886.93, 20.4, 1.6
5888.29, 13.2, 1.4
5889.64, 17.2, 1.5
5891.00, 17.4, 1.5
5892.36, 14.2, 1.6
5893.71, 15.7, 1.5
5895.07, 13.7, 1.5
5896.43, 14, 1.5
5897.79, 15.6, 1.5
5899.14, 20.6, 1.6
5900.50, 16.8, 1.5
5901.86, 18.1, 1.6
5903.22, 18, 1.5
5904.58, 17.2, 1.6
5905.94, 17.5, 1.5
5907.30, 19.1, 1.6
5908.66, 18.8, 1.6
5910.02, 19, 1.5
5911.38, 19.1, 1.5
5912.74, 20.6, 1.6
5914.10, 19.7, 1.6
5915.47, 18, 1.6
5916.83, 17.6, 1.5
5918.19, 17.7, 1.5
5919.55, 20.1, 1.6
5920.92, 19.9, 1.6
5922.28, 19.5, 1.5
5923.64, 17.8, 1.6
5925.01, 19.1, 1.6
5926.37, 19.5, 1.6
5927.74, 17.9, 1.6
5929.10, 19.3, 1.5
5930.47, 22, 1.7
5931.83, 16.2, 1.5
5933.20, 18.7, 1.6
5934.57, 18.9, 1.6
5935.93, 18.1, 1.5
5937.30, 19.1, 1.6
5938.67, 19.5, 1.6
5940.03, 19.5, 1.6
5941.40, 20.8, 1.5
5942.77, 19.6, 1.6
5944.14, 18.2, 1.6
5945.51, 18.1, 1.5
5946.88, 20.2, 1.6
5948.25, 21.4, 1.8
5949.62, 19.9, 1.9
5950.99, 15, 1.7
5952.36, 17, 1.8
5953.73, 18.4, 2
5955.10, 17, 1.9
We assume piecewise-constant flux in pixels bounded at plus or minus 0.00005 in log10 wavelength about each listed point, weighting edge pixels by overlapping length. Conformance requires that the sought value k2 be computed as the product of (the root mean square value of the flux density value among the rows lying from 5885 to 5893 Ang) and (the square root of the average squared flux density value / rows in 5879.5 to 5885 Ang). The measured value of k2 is 297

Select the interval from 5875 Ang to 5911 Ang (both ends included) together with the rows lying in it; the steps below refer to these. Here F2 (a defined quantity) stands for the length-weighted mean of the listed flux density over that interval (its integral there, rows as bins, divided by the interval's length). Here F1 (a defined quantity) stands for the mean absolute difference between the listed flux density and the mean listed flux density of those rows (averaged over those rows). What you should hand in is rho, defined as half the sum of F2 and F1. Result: 9.5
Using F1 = 1.58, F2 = 17.4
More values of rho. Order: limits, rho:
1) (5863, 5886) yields 9.8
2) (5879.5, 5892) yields 9.3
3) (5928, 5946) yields 10.0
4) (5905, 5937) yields 9.9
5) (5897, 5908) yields 9.5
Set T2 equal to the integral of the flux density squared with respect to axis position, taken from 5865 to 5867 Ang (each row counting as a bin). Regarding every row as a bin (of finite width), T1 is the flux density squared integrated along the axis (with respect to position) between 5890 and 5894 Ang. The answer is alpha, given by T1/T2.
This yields 1.3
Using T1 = 1017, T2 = 804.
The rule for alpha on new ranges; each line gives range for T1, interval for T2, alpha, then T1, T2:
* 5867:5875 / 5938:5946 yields 1.0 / 2893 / 2991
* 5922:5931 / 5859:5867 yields 1.1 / 3347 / 2991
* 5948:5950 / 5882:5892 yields 0.3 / 850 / 3046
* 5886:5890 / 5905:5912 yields 0.5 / 1196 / 2436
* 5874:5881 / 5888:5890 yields 5.3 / 2504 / 476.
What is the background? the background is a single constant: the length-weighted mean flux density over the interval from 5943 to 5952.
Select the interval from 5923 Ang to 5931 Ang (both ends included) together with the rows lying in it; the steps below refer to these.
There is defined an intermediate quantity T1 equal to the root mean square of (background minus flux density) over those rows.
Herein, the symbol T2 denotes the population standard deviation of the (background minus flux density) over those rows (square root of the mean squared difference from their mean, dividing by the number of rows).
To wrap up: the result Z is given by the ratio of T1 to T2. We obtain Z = 1.06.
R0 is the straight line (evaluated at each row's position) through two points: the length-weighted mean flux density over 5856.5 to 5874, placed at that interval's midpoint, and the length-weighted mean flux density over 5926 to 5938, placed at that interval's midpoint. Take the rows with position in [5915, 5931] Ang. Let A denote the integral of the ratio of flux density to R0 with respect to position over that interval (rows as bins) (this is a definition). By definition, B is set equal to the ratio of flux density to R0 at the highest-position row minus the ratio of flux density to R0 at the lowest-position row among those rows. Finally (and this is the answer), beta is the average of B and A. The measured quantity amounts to 8.15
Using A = 16.1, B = 0.22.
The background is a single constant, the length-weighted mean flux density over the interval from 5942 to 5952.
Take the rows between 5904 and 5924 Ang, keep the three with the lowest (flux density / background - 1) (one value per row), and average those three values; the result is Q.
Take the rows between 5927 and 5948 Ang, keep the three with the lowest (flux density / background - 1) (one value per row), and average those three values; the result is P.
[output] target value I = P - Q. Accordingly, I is 0.00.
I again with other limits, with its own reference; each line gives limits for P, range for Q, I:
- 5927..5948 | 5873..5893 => 0.15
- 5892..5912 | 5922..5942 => -0.18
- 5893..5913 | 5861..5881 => -0.16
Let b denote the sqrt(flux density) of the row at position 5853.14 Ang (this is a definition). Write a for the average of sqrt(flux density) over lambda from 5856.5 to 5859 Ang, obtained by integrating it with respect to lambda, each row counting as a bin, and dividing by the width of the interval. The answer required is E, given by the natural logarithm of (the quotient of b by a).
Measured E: -0.012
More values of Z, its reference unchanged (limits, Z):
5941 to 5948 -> 1.15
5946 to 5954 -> 1.00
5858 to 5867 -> 1.19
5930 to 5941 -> 1.01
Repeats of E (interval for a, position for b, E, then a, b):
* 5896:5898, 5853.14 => 0.184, 3.83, 4.60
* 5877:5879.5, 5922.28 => 0.001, 4.41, 4.42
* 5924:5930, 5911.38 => 0.004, 4.35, 4.37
